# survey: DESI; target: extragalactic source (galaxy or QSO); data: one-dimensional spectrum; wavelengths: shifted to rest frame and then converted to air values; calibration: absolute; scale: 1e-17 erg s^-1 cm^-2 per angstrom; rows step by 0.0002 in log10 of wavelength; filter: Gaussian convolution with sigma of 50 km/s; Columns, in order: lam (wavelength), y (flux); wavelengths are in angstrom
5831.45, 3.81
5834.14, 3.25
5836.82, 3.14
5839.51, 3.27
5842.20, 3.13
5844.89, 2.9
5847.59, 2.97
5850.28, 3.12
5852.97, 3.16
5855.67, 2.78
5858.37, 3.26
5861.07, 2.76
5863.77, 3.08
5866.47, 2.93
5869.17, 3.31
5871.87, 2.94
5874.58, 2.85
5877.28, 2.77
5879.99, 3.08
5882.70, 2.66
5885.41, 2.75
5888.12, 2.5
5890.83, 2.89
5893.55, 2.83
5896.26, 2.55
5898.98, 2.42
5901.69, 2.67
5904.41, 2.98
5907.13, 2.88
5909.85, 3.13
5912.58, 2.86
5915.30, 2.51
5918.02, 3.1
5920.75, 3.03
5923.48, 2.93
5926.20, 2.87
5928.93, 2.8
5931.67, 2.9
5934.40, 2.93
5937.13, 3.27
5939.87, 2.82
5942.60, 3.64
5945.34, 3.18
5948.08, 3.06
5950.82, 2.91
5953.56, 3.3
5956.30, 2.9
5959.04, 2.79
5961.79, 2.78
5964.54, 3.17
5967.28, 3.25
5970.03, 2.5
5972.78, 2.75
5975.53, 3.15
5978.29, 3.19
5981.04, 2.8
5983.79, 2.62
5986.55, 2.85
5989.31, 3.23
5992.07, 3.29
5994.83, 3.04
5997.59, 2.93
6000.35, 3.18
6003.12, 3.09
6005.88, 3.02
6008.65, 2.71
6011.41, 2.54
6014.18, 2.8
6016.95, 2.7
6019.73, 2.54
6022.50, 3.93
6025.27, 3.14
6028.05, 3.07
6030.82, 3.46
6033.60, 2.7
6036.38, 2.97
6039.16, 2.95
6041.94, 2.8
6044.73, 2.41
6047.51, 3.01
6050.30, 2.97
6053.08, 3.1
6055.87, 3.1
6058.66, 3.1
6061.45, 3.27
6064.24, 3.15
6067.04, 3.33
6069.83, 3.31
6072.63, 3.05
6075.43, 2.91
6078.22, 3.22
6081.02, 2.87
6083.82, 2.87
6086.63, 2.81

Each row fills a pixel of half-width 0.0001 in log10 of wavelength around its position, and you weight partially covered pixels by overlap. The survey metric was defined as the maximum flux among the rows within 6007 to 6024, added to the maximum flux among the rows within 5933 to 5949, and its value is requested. 7.6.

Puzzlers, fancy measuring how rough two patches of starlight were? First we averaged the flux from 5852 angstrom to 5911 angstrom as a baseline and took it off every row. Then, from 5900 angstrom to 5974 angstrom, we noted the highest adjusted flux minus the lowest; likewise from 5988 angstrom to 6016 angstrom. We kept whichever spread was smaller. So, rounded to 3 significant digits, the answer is 0.750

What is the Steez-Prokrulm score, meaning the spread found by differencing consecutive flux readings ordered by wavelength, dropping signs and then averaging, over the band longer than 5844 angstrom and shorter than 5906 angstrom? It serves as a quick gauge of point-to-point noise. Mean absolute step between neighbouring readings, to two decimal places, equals 0.25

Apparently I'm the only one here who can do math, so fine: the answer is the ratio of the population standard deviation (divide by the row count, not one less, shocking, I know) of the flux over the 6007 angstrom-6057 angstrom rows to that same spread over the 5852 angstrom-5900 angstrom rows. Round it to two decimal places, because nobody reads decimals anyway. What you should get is 1.43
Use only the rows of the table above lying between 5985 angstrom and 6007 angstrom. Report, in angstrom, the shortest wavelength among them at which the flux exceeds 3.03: 5989.31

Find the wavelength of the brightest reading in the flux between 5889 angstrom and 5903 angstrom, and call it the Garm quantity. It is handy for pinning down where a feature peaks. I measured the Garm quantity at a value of 5890.83 angstrom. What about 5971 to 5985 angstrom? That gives 5978.29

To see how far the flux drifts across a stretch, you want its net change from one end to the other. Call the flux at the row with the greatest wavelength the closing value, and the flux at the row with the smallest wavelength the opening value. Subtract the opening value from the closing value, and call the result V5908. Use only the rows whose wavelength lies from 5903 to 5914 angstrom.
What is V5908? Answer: -0.12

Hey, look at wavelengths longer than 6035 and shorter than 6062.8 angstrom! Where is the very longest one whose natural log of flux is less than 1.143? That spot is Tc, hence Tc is 6058.66 angstrom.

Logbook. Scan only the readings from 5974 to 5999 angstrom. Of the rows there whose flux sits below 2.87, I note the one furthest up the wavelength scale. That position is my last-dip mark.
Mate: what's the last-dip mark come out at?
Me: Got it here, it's 5986.55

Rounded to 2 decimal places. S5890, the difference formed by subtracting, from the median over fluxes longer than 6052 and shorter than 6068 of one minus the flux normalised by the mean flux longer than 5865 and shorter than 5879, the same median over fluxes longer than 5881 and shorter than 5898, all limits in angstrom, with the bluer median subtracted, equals -0.14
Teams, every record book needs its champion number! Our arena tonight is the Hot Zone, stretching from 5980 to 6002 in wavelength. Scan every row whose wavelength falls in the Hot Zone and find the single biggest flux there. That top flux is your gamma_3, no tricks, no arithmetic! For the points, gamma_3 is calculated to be 3.29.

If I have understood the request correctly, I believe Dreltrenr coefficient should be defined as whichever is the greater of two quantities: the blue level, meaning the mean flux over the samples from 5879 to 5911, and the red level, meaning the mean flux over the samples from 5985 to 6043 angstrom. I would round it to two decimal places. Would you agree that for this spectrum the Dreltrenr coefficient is 3.00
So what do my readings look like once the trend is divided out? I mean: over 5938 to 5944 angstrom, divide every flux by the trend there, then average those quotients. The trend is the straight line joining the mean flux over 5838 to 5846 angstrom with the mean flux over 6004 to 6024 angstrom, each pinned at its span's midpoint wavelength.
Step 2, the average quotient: 1.08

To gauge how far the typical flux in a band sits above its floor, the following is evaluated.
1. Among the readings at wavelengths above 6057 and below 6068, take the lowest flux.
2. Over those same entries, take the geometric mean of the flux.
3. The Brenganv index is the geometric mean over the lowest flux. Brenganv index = 1.04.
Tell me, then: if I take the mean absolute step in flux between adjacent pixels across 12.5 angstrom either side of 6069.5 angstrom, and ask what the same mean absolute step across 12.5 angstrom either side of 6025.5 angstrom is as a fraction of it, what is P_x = 2.54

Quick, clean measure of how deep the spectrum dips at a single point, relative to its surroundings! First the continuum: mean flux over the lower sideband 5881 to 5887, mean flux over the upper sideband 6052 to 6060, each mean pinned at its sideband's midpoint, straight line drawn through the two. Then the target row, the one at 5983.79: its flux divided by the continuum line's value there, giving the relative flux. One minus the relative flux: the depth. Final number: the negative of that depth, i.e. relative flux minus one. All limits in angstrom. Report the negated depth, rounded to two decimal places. -0.11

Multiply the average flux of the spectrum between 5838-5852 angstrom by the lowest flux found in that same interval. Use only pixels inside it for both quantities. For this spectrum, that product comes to 8.9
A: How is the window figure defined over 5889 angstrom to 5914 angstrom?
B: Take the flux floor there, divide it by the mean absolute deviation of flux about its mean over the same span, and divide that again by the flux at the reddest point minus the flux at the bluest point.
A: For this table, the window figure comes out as -476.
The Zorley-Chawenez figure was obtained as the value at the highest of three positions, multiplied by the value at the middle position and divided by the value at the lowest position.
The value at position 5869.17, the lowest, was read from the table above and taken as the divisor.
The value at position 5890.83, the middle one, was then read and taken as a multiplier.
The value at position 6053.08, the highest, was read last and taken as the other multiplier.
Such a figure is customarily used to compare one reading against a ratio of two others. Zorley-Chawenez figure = 2.71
